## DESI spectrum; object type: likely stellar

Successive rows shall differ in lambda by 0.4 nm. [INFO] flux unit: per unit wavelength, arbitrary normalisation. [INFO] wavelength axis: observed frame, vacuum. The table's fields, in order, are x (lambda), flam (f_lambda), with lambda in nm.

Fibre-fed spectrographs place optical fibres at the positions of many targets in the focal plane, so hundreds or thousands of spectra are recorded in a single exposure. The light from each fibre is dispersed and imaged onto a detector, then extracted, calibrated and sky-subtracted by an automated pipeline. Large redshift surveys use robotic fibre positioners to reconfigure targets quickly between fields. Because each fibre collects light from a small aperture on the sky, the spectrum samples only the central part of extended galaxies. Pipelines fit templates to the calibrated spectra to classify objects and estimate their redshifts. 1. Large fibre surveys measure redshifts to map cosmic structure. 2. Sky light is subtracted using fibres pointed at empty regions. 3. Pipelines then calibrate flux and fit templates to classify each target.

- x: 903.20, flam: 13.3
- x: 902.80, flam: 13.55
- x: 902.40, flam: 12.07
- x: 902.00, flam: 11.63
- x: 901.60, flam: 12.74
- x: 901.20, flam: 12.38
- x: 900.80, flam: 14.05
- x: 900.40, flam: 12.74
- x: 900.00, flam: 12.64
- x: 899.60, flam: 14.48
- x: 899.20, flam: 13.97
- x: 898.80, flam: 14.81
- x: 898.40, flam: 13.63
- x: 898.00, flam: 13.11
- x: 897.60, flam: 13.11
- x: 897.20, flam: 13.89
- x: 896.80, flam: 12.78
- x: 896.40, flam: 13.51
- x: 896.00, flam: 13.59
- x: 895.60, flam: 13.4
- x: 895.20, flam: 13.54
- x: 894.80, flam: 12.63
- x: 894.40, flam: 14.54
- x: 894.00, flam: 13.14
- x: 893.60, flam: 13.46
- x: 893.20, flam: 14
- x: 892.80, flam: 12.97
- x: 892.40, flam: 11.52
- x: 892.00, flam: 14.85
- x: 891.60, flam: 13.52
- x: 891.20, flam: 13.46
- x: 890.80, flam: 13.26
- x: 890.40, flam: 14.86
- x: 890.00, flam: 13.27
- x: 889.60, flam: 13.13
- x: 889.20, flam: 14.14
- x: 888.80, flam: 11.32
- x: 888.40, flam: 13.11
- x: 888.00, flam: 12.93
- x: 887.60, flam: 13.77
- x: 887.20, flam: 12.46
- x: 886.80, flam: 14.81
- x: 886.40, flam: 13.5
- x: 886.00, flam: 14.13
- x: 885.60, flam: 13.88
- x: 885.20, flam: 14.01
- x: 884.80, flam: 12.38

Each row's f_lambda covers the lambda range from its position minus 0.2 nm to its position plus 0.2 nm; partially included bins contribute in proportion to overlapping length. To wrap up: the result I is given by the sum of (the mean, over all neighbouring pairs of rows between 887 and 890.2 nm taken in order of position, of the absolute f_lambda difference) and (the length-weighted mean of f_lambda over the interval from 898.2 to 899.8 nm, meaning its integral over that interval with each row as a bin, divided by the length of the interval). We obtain 15.4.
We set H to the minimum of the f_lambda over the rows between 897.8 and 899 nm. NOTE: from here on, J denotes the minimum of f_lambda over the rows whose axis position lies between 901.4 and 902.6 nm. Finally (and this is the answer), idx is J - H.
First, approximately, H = 13.11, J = 11.63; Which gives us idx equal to -1.5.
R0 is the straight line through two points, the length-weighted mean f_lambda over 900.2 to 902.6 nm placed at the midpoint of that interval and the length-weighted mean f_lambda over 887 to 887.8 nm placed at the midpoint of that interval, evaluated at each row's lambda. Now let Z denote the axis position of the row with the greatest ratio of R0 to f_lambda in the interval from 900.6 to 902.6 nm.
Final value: 902.00 nm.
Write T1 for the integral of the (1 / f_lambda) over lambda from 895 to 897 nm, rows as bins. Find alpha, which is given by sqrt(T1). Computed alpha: 0.387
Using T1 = 0.150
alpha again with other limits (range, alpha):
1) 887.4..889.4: 0.393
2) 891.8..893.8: 0.388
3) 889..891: 0.382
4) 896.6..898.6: 0.388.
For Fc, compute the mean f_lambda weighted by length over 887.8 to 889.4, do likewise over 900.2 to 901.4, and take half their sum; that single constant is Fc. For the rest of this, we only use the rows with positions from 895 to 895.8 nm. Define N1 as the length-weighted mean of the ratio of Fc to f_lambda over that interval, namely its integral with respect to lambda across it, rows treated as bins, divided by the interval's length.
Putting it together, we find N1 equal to 0.96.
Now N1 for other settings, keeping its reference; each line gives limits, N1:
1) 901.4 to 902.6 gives 1.07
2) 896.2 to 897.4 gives 0.97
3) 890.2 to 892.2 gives 0.93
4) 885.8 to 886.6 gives 0.94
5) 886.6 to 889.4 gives 0.99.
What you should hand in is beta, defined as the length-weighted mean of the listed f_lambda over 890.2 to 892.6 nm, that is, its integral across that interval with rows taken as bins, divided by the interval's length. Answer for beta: 13.6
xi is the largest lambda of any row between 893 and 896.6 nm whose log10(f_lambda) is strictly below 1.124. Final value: 894.80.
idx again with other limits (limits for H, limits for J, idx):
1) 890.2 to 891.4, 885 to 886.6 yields 0.2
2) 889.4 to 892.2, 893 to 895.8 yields -0.5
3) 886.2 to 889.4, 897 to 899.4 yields 1.8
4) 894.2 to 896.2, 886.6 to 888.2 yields -0.2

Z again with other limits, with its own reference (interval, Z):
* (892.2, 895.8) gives 892.40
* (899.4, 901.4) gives 901.20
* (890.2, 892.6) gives 892.40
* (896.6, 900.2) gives 900.00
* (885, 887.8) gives 887.20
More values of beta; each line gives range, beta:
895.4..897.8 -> 13.4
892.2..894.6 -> 13.3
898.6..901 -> 13.8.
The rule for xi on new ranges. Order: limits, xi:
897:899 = 898.00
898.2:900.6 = 900.40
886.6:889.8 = 889.60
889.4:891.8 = 890.80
